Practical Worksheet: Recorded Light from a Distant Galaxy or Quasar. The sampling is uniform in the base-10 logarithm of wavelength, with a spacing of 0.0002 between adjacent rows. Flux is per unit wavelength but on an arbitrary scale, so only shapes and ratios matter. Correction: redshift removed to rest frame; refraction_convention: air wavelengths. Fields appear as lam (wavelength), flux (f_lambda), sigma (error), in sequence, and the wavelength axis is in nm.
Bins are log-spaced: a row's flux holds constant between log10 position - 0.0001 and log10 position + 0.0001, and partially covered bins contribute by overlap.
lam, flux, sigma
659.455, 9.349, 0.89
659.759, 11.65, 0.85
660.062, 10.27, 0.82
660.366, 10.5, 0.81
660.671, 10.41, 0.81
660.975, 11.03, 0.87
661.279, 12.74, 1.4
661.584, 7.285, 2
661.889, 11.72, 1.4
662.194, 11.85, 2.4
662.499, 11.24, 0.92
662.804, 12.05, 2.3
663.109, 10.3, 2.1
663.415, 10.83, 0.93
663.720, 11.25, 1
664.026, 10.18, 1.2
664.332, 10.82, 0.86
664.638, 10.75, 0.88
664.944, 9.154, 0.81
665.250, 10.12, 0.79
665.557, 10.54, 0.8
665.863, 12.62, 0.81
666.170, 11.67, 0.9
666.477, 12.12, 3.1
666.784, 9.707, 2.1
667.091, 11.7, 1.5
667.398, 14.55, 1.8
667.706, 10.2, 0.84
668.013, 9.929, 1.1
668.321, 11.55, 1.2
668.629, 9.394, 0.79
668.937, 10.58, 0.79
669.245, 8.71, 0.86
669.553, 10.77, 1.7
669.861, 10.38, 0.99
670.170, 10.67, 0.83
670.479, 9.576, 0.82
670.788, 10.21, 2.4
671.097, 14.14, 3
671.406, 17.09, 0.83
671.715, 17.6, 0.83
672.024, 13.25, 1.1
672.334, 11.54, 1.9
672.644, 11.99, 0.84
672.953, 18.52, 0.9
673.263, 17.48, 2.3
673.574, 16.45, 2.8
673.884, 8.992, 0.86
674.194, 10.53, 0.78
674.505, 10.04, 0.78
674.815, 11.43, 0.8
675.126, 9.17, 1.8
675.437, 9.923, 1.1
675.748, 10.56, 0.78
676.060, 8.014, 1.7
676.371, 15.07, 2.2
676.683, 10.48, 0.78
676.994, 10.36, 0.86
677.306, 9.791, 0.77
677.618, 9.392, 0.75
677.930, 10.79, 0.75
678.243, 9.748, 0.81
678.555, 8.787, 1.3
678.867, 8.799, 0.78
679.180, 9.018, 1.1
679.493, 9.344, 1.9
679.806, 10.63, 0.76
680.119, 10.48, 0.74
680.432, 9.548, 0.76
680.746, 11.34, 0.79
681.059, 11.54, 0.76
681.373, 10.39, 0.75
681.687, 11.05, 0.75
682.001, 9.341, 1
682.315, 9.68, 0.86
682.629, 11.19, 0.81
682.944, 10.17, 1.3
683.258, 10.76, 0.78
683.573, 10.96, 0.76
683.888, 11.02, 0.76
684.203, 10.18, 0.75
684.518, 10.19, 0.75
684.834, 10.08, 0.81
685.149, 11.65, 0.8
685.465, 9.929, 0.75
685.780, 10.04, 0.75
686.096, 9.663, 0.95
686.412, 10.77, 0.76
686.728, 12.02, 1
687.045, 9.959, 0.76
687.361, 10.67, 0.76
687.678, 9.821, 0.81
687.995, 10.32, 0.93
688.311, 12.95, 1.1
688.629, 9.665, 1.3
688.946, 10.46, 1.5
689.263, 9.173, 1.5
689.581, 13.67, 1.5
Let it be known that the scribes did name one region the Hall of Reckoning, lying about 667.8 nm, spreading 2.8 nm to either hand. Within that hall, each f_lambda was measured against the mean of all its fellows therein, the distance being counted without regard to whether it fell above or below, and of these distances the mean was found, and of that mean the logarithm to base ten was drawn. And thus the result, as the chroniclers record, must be 0.0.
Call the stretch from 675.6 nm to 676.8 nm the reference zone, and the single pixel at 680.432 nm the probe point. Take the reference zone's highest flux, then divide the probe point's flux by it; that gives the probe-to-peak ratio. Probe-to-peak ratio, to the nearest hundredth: 0.63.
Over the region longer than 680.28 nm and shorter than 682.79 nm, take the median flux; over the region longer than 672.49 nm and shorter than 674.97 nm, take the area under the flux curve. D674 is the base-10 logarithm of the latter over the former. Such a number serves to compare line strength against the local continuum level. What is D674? 0.484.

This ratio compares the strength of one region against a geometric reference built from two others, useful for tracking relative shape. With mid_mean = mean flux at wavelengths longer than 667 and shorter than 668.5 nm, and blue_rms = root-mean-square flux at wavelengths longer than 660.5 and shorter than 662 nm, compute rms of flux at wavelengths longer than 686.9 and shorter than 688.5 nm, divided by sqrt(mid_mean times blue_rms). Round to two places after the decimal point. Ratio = 0.97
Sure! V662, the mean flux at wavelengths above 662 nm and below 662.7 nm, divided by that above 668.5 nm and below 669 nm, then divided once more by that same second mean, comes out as 0.12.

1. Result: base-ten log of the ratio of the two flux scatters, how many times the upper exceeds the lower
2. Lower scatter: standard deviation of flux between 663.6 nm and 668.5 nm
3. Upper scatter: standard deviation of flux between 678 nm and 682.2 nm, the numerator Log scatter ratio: -0.14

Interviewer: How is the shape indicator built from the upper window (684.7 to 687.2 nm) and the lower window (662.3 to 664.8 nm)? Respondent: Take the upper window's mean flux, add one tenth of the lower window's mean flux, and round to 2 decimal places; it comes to 11.61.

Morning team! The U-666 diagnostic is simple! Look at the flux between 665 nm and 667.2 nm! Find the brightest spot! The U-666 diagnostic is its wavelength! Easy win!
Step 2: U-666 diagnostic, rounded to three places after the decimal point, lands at 665.863 nm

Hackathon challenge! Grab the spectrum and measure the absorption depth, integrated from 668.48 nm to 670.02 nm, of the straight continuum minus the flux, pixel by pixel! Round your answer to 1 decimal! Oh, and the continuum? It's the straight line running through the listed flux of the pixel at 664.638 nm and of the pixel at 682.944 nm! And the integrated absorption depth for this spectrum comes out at 1.0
